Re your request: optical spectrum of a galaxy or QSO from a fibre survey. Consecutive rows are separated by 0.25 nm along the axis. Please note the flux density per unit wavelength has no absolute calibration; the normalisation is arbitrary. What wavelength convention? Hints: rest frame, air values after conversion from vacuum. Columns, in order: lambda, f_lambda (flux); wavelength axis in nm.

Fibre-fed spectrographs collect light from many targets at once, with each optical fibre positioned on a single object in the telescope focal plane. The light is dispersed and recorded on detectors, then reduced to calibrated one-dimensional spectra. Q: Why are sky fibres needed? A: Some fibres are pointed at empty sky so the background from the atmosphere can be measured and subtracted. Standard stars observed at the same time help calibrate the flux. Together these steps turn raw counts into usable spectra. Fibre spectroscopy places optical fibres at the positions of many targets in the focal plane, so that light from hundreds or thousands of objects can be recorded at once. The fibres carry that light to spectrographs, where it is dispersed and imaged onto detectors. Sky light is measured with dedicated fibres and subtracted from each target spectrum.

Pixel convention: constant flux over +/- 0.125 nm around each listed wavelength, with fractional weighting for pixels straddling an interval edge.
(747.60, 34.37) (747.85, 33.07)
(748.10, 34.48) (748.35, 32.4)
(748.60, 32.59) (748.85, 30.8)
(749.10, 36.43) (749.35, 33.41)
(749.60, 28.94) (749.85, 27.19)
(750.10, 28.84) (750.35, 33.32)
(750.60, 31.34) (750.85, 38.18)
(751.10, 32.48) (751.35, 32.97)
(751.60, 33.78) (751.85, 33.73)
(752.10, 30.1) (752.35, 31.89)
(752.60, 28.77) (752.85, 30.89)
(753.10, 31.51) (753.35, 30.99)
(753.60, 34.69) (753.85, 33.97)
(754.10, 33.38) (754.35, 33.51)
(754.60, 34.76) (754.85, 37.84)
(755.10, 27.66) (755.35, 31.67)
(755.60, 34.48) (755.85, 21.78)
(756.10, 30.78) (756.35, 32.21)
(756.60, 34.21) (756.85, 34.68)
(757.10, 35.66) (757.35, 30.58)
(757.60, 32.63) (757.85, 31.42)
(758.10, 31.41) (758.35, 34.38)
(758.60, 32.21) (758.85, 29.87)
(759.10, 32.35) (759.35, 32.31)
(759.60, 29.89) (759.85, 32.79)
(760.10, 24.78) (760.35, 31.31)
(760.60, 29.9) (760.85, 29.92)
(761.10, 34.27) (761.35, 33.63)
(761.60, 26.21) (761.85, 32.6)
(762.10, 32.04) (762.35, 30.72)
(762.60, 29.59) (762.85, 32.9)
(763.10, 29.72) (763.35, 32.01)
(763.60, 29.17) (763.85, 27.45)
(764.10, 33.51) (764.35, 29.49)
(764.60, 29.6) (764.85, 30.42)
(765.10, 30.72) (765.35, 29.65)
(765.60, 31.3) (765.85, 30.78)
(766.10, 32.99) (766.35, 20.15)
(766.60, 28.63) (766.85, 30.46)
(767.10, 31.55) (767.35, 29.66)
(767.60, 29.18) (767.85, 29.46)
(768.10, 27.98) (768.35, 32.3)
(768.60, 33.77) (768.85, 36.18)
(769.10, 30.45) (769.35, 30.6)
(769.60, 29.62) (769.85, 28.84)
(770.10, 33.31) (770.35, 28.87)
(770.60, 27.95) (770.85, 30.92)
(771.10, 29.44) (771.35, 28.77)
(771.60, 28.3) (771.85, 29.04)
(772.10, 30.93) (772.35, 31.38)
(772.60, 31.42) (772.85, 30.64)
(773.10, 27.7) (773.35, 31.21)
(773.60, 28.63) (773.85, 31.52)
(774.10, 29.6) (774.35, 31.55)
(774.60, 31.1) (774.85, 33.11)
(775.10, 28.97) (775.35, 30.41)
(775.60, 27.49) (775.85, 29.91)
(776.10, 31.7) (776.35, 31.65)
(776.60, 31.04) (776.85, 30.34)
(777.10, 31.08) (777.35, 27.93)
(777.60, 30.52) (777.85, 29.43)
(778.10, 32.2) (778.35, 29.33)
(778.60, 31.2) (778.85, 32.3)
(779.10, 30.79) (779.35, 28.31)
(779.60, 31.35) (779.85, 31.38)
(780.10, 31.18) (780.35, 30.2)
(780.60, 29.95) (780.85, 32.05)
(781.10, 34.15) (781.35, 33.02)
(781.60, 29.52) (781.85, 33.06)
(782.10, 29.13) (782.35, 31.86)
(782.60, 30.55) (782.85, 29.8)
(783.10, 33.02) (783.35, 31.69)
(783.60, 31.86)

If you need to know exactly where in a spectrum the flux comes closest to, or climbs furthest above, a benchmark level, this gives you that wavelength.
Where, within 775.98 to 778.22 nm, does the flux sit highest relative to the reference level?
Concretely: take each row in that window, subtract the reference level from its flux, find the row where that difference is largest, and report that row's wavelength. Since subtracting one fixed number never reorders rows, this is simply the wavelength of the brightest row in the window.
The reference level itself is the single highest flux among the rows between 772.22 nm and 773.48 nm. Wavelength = 778.10 nm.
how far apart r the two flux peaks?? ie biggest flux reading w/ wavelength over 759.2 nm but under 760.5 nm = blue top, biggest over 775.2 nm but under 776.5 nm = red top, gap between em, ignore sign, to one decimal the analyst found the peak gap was 1.1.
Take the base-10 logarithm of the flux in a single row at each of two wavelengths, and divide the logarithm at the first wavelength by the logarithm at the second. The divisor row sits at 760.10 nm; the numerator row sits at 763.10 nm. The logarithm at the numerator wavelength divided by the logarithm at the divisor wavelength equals 1.06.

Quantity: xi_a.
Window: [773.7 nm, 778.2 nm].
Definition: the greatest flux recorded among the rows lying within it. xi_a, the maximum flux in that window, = 33.11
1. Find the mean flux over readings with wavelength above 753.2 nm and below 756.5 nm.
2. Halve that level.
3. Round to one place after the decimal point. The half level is 16.1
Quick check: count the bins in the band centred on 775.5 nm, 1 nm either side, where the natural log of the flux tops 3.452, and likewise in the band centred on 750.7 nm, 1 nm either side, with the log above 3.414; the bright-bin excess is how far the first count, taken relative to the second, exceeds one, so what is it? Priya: -0.5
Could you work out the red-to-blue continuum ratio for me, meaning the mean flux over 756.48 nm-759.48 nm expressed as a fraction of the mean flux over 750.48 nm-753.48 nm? 1.01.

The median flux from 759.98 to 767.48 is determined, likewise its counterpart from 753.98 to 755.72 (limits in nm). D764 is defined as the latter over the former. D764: 1.10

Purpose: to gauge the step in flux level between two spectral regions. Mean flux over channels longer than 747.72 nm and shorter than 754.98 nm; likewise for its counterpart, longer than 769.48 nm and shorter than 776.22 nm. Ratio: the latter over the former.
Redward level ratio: 0.922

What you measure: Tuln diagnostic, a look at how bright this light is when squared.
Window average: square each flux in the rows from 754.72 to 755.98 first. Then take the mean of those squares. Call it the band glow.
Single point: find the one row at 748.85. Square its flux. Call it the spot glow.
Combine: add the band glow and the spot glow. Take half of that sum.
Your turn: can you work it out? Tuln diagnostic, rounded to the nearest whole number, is 961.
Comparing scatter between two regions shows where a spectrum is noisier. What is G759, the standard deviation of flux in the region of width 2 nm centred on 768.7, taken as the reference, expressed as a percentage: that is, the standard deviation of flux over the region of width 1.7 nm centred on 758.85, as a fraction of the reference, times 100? 59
